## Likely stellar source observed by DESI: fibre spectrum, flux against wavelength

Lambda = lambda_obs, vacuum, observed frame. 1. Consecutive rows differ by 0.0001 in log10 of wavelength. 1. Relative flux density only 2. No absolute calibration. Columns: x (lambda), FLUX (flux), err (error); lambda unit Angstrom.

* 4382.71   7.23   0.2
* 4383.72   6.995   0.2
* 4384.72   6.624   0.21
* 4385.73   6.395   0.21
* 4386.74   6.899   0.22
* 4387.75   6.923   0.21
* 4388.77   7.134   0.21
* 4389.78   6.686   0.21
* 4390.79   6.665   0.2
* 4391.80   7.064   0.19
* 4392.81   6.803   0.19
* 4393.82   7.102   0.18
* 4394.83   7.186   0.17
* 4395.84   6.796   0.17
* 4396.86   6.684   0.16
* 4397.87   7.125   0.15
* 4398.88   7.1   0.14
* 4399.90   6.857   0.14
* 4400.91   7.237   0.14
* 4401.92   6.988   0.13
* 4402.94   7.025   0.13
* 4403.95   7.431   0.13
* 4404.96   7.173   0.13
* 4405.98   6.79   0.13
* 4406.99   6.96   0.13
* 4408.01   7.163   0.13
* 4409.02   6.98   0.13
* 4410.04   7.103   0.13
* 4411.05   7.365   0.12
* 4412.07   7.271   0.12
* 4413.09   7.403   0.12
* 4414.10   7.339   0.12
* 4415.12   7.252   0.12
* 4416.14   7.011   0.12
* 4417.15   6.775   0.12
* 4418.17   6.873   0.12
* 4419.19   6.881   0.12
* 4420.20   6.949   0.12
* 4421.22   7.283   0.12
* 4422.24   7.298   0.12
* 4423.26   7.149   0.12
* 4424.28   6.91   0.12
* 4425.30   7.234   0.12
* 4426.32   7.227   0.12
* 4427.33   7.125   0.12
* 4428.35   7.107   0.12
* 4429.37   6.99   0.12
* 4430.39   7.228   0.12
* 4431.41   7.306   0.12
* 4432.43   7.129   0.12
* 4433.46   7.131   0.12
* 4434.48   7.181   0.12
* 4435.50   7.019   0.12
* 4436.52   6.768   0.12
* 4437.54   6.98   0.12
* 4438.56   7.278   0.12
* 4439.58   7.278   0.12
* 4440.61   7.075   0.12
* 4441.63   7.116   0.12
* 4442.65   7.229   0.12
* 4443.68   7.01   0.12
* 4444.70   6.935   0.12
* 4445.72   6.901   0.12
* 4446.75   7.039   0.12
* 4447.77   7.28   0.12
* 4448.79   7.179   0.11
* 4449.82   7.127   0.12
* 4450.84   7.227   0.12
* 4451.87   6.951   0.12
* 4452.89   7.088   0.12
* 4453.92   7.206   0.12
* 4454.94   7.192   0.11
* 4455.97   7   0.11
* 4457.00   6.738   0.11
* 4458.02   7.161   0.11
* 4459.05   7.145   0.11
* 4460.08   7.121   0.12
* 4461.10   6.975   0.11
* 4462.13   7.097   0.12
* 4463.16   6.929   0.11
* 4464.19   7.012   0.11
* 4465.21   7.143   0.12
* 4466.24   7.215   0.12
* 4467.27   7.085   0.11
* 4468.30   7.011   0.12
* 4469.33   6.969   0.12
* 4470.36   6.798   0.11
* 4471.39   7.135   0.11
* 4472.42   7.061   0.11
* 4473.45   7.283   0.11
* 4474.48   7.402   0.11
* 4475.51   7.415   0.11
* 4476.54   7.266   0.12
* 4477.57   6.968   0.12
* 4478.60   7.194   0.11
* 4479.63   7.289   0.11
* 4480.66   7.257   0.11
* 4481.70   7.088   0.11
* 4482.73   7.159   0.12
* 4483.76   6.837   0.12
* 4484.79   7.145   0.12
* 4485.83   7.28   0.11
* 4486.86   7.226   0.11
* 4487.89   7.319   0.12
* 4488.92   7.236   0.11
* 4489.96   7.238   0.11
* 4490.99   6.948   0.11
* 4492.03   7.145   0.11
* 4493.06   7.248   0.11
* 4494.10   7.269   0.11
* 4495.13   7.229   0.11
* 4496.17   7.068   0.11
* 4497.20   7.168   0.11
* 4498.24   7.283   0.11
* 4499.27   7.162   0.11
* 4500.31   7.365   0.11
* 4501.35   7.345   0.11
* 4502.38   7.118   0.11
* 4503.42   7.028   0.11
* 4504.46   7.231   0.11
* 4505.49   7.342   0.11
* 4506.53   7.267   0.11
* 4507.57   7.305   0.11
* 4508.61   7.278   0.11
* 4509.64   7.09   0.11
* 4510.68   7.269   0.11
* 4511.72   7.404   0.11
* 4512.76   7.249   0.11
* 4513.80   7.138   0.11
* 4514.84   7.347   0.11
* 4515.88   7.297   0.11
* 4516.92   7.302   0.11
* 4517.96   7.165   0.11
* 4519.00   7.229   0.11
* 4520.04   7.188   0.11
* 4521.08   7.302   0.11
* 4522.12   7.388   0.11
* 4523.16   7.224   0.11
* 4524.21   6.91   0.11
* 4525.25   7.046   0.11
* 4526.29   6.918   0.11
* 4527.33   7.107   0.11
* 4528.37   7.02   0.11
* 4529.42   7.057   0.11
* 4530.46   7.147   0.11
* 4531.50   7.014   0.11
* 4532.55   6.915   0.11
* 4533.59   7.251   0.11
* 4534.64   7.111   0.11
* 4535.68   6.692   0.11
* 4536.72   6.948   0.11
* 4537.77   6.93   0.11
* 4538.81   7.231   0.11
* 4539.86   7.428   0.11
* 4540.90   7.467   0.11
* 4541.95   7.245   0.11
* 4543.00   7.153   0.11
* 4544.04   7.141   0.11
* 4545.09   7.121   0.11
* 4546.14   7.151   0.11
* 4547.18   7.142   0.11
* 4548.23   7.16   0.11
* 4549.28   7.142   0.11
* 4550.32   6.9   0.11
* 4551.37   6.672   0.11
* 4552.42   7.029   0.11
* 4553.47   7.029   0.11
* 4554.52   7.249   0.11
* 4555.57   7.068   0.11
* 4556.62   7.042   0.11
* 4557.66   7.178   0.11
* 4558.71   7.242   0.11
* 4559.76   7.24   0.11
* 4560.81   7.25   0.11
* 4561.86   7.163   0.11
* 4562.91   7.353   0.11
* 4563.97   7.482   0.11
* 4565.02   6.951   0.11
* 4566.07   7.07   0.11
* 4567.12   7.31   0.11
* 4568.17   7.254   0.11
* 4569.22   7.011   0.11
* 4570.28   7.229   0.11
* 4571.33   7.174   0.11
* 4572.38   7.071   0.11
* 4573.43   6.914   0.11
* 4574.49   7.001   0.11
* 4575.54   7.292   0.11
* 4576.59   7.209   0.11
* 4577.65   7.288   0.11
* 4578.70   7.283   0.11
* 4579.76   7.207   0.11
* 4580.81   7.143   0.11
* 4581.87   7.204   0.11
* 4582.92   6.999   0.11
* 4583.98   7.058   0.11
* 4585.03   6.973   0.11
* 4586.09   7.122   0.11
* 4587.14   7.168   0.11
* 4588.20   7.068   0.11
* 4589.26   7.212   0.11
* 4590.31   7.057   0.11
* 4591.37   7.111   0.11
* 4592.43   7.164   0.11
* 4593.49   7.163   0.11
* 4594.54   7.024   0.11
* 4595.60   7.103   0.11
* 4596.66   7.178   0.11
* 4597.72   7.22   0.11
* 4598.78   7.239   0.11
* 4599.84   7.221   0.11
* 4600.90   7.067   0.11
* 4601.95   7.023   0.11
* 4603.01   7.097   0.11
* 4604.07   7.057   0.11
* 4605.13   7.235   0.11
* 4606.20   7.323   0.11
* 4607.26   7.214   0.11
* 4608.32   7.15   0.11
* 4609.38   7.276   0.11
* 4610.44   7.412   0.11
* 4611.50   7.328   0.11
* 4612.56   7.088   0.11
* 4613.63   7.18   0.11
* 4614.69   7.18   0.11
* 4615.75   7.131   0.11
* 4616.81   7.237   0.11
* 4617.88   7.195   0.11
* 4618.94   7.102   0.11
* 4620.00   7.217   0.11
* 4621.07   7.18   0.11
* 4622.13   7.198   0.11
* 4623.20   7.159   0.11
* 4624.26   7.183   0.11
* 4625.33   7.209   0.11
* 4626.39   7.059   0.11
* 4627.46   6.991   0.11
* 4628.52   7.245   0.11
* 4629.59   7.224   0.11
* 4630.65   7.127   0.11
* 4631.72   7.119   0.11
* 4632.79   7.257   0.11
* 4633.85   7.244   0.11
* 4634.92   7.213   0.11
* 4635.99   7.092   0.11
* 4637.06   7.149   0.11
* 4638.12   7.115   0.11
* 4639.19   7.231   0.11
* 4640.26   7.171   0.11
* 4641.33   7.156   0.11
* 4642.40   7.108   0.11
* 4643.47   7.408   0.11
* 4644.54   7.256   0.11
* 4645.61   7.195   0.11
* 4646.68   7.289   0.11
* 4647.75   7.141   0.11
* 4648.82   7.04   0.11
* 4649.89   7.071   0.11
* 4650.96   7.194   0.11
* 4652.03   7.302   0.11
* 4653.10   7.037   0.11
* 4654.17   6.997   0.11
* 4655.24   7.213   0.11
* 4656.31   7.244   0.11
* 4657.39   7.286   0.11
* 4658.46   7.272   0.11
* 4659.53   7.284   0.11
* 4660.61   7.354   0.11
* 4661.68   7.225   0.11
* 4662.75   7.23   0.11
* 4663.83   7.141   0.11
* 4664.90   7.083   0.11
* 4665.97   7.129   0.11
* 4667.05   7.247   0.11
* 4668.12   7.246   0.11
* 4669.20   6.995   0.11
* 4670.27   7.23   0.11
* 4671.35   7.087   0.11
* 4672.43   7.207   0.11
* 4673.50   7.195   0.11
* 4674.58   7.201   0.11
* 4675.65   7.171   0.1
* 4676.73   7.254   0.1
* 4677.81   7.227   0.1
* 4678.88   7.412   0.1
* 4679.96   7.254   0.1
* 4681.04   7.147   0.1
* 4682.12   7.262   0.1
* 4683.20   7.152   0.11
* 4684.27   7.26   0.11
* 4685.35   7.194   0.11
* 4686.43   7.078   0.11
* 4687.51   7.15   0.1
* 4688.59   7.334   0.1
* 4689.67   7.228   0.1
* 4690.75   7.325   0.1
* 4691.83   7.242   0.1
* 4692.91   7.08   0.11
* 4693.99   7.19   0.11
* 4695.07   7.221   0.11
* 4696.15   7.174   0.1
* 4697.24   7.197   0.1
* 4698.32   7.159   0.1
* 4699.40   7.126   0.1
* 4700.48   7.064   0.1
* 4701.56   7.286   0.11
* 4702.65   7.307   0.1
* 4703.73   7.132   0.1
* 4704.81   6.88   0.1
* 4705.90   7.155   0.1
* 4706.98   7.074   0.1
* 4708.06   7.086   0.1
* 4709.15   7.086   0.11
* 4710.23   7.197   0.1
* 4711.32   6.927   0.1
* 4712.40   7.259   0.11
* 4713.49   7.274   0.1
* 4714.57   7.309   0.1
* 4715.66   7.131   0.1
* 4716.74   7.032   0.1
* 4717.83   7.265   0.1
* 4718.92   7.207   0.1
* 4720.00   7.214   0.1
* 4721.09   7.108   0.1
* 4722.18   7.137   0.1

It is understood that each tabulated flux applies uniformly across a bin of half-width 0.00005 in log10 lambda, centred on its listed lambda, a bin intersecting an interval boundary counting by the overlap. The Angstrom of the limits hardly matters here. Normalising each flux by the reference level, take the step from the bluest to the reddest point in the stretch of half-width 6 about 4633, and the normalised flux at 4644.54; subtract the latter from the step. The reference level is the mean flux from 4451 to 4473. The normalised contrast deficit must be -1.01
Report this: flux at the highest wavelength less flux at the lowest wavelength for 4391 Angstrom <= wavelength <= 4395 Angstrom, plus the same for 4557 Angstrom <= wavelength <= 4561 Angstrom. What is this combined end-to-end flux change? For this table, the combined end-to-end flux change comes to 0.19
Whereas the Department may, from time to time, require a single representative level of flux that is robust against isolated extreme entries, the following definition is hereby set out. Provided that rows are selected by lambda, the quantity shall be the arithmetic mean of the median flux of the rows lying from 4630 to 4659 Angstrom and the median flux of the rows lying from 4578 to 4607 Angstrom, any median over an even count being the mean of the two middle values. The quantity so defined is 7.17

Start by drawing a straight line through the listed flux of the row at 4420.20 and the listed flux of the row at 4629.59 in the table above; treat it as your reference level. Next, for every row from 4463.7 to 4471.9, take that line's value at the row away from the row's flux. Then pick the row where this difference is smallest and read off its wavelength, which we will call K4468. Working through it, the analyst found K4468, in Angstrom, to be 4470.36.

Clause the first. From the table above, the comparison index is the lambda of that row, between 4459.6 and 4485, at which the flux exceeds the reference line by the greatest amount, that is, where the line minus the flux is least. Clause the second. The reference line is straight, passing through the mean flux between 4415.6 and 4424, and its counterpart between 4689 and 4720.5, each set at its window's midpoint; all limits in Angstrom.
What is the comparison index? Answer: 4475.51 Angstrom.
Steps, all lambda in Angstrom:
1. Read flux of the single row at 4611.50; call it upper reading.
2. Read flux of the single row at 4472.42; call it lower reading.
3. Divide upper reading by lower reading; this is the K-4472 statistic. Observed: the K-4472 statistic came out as 1.04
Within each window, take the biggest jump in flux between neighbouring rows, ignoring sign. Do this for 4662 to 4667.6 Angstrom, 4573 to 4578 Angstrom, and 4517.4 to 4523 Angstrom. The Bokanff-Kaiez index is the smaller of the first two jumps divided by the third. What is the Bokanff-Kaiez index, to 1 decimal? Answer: 1.0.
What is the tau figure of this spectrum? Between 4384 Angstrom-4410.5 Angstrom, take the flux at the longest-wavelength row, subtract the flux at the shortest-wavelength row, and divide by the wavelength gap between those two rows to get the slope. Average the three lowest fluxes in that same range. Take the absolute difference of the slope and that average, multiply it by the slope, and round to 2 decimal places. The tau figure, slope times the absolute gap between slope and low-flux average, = 0.12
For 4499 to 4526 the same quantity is -0.03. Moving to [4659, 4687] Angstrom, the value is -0.05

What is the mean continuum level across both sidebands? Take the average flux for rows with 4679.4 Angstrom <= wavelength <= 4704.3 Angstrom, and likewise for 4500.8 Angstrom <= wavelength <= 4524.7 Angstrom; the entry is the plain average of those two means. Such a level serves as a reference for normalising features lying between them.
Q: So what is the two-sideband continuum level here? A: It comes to 7.22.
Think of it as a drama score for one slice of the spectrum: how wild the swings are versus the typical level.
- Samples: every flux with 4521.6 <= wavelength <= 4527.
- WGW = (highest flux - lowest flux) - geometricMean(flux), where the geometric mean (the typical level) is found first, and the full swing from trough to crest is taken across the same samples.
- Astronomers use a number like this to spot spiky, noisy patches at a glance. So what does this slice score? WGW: -6.62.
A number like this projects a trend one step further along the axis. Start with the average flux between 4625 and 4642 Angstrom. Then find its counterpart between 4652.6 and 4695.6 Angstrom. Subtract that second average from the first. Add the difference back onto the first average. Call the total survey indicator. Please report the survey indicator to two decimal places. 7.12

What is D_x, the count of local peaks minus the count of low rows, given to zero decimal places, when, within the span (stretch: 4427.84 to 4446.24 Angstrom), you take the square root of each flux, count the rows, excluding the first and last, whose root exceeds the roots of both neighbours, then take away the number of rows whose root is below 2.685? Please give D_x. -10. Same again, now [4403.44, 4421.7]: -8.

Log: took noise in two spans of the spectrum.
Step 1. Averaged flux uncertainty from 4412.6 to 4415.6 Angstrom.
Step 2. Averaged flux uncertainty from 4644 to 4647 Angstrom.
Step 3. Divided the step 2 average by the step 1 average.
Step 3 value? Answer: 0.92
